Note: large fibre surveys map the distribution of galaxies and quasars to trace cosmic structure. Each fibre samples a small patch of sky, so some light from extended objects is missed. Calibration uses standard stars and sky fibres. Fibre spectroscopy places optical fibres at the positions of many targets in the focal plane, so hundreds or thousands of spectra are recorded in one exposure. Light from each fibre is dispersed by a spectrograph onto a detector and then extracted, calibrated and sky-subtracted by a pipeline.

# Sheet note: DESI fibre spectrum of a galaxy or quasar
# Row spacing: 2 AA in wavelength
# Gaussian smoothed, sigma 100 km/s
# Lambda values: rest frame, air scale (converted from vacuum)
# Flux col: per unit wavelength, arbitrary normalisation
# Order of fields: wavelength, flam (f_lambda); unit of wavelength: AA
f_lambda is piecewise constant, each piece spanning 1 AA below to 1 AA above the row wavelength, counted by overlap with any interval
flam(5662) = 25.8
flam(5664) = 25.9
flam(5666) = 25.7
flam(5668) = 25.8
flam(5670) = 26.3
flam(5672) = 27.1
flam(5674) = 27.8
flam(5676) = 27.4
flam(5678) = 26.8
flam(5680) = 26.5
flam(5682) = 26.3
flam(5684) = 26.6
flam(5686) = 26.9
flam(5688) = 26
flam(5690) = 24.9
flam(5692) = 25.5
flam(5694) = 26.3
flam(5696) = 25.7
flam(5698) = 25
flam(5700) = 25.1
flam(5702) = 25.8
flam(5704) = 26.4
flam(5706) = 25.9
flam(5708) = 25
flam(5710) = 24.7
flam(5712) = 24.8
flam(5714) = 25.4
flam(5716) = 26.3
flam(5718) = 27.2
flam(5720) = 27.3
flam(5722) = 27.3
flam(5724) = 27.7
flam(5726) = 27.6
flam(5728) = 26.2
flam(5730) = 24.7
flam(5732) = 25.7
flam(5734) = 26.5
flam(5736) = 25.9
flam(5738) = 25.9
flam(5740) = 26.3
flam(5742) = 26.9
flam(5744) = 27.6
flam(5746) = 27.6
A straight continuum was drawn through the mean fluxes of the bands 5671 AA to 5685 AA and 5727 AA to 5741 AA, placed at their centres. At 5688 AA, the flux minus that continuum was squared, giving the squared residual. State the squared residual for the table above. 0.6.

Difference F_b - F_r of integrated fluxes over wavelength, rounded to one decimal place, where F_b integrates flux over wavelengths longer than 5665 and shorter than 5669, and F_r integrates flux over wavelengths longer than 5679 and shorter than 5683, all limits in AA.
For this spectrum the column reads -2.6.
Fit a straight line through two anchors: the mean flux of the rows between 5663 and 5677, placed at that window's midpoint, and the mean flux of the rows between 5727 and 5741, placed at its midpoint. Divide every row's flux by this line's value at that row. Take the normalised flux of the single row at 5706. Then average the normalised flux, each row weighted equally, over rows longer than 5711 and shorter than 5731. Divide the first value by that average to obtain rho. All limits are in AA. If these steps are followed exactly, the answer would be 0.973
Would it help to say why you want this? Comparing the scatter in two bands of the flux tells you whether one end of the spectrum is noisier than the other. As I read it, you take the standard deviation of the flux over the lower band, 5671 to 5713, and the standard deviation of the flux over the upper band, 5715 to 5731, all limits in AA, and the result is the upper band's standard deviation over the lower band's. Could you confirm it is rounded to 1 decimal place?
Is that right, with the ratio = 1.1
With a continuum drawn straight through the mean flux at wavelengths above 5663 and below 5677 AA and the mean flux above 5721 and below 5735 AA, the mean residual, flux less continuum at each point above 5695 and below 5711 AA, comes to -1.1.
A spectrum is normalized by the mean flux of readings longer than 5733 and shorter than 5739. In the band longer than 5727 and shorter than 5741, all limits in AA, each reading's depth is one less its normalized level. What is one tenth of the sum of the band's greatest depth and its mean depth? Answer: 0.0062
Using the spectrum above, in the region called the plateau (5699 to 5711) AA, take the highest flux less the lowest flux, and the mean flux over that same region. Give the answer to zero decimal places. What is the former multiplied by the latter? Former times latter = 43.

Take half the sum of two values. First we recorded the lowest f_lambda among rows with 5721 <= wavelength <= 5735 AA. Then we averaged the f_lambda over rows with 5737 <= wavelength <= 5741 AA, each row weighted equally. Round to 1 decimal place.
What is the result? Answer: 25.4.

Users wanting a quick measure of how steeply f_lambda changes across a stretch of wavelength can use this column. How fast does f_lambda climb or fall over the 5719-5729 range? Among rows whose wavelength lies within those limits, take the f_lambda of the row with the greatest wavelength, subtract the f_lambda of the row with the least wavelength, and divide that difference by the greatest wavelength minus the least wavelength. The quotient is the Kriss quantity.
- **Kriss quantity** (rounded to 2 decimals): -0.14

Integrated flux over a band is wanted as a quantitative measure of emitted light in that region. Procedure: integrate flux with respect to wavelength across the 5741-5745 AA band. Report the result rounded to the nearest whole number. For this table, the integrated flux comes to 109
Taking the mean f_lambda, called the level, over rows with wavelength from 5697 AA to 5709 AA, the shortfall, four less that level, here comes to -21.5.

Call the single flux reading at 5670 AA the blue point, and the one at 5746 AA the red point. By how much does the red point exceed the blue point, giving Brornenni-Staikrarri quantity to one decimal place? 1.3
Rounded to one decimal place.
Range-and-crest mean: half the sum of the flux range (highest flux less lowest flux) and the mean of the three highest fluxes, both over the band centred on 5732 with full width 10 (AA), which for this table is 14.0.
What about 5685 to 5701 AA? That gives 14.2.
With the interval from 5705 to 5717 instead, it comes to 13.7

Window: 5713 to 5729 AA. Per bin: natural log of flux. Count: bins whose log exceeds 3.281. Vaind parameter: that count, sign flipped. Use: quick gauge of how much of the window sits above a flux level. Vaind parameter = -5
